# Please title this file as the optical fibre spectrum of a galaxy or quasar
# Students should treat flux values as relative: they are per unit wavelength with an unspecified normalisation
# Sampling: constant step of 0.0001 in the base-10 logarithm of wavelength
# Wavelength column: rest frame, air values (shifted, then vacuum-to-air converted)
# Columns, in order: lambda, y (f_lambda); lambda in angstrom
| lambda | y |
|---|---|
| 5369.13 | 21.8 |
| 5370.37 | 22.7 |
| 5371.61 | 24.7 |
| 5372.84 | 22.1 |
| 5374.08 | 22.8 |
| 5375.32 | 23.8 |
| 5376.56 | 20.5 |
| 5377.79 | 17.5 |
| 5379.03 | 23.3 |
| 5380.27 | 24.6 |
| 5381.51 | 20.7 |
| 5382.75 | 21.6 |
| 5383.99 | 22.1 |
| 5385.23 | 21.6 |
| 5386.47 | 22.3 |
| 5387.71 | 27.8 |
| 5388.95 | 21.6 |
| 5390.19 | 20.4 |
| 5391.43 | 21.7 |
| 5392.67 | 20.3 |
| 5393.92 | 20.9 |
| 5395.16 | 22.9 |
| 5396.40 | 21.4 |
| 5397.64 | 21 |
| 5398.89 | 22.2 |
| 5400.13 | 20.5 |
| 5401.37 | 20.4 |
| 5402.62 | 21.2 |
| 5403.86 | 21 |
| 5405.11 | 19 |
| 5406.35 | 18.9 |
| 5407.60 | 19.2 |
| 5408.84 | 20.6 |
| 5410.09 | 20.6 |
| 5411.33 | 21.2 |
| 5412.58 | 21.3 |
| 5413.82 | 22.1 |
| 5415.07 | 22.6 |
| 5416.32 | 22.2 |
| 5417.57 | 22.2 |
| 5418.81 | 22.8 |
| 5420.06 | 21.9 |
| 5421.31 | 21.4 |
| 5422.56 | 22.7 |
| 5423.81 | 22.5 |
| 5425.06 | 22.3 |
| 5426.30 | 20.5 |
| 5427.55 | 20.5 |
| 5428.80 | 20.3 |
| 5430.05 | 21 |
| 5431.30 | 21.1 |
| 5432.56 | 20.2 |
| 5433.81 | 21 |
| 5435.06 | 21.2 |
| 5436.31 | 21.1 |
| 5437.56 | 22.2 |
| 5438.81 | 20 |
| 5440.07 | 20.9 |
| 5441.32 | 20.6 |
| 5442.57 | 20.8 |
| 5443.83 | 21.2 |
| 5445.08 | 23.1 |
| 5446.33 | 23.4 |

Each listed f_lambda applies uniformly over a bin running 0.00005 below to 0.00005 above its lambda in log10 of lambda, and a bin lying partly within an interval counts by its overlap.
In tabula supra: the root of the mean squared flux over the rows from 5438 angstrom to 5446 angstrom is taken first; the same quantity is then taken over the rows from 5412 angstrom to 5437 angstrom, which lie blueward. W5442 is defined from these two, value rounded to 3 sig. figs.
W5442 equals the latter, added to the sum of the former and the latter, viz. 64.2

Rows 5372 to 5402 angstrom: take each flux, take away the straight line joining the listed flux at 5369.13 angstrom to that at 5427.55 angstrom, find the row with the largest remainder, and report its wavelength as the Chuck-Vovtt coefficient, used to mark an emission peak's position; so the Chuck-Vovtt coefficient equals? 5387.71 angstrom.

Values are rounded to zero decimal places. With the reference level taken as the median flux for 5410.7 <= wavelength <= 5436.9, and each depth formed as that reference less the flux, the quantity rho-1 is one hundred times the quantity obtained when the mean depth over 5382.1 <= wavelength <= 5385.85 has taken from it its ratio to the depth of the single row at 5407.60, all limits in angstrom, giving -24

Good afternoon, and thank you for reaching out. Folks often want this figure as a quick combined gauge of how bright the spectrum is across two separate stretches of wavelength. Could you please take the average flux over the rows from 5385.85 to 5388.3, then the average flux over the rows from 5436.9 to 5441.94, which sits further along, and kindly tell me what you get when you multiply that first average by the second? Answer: 524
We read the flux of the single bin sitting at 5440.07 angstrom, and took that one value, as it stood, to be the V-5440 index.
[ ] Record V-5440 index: 20.9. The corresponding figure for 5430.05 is 21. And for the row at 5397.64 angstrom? 21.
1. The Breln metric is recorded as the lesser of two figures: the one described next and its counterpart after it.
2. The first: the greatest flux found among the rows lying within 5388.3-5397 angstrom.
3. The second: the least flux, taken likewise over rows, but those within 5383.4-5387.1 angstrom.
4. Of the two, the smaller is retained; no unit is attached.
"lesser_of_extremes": 21.6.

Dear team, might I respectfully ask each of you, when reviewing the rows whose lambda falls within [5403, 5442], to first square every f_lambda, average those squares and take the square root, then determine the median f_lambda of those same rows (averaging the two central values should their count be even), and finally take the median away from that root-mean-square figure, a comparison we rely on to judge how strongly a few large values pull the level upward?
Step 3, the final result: 0.1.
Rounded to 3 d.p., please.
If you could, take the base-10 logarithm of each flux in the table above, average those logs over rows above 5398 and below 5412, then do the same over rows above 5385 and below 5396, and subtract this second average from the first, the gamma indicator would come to -0.034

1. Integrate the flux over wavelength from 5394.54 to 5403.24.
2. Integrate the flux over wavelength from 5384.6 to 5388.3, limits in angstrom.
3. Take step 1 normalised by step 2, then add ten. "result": 12.1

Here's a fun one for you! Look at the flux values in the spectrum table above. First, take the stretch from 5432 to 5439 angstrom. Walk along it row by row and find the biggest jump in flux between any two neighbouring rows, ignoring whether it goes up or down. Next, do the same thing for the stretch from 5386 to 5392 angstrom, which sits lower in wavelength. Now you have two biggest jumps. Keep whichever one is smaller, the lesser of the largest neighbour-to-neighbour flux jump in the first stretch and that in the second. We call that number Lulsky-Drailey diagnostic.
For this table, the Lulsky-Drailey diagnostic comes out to 2.2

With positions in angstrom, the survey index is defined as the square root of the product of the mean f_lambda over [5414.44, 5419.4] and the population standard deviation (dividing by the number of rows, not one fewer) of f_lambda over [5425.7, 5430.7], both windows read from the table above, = 2.41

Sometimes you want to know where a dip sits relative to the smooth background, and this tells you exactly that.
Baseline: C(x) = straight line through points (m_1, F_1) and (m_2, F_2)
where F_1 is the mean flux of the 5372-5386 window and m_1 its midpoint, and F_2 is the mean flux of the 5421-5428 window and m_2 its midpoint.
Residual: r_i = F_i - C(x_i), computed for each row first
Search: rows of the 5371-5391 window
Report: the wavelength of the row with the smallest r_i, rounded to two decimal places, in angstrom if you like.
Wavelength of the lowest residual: 5377.79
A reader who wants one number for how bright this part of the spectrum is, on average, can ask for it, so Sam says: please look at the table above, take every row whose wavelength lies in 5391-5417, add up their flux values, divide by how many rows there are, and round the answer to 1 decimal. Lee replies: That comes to 21.0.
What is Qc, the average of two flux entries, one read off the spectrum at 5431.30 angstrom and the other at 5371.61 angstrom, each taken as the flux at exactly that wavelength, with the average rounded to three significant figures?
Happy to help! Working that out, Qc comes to 22.9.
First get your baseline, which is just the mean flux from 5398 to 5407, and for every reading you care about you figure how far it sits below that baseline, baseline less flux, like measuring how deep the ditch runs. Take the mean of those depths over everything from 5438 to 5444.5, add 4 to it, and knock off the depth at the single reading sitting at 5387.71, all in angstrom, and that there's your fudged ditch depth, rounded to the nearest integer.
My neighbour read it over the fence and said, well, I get 11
